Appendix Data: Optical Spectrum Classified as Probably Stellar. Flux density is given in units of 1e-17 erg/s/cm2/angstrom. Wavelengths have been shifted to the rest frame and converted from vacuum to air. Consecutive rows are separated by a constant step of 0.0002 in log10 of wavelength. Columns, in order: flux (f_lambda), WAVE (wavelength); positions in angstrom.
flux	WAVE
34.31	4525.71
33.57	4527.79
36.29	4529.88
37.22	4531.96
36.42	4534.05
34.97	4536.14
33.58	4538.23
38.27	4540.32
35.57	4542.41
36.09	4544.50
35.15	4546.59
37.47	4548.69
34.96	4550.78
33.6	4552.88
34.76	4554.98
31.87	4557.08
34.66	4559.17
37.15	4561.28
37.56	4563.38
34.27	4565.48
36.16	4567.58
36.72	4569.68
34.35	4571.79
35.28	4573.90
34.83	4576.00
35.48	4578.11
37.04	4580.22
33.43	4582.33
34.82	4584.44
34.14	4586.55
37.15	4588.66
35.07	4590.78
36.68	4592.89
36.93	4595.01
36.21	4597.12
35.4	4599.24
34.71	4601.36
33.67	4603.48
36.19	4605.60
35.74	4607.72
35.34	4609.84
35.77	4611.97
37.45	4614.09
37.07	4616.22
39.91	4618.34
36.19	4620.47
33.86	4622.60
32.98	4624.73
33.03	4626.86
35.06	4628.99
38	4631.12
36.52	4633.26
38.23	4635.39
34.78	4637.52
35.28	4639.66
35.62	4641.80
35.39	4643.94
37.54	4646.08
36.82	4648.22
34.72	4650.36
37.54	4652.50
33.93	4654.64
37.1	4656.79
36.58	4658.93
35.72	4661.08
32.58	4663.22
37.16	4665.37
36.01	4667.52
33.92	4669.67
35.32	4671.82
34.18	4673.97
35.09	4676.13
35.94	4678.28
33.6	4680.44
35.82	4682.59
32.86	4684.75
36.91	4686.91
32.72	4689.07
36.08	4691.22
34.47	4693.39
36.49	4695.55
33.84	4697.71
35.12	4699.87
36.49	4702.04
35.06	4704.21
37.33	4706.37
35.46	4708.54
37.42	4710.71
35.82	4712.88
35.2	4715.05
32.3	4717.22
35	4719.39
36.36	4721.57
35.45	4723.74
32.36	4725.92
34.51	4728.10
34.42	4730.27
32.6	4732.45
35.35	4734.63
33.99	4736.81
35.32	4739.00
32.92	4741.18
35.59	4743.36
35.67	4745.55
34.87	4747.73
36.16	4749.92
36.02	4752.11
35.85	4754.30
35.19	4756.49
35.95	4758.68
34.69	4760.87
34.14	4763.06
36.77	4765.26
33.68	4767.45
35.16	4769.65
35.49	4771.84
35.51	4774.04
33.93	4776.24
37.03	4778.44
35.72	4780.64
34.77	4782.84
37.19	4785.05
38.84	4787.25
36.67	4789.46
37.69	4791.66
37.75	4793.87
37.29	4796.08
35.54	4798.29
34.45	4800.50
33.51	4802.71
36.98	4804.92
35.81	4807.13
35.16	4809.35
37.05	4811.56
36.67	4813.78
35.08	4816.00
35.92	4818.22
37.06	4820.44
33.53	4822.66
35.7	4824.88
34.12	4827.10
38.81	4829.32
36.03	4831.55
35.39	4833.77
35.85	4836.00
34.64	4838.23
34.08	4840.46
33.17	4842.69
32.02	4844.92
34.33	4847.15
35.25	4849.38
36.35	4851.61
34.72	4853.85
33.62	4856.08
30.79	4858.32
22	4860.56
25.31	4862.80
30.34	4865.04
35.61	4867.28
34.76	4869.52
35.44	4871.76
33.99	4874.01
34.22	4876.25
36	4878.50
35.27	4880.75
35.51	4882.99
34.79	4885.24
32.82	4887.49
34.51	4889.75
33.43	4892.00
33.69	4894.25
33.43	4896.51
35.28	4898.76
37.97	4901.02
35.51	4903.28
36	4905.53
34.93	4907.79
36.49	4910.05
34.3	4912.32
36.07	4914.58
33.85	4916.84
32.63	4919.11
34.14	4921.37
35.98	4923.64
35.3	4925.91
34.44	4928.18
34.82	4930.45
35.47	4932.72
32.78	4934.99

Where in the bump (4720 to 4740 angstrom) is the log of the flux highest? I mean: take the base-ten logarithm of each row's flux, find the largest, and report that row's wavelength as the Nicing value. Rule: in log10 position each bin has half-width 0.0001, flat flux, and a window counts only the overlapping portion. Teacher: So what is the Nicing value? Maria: 4721.57 angstrom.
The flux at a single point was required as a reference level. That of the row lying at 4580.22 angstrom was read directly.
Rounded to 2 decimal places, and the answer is 37.04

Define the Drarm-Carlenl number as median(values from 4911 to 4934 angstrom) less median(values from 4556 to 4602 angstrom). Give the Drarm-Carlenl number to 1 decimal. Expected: -0.7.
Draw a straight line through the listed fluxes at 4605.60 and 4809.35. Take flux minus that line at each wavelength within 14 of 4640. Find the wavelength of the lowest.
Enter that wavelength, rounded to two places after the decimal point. 4626.86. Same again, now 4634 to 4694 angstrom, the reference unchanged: 4663.22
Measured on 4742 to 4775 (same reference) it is 4767.45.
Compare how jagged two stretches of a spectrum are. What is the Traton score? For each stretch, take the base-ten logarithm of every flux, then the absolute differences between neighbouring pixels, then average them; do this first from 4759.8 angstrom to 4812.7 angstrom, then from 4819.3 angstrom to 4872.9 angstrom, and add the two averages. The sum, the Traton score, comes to 0.050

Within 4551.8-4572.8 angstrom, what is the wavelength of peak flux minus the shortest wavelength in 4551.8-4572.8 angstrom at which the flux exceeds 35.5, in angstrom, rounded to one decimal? 2.1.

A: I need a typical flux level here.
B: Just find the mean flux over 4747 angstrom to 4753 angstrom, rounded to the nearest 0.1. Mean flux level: 35.7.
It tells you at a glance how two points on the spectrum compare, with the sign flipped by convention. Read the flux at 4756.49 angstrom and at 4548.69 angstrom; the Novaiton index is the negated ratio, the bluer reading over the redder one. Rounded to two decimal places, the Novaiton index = -1.06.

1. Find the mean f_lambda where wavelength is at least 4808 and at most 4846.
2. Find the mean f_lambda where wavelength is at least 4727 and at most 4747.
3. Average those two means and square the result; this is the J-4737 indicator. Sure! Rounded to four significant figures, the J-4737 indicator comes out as 1218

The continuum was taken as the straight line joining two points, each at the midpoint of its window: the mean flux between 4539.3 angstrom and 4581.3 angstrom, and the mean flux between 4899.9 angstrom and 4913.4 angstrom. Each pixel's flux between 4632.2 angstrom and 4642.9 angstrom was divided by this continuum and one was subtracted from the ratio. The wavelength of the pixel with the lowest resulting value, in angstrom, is 4637.52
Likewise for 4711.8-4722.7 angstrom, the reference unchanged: 4717.22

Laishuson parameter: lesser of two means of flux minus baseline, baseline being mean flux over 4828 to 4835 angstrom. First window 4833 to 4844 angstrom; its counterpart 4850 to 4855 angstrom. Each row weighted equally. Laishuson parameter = -2.1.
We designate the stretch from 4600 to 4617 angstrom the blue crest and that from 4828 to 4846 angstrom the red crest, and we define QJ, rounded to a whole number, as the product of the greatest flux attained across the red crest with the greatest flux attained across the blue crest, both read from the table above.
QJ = 1453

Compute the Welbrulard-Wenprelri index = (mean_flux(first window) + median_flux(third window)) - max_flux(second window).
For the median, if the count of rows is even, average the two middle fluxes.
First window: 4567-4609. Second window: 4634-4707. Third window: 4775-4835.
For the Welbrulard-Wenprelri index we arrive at 33.2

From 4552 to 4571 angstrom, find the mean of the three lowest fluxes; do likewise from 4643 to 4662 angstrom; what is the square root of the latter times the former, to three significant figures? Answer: 34.0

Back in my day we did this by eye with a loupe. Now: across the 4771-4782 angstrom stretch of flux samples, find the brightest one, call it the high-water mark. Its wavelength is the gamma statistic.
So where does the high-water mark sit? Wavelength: 4778.44 angstrom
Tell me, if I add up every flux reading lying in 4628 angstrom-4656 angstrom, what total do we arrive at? 469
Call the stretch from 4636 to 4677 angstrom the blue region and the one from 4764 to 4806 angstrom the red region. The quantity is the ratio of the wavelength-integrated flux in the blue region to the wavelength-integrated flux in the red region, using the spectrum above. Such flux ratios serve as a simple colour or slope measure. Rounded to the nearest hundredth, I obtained 0.96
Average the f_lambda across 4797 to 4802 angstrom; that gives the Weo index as 35.0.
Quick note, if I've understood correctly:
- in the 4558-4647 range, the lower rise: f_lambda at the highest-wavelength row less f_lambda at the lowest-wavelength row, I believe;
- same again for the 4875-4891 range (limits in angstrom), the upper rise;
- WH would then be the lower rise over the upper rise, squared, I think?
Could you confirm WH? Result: 99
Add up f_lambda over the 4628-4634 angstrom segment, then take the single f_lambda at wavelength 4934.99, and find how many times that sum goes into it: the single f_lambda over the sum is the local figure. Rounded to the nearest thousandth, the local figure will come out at 0.299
